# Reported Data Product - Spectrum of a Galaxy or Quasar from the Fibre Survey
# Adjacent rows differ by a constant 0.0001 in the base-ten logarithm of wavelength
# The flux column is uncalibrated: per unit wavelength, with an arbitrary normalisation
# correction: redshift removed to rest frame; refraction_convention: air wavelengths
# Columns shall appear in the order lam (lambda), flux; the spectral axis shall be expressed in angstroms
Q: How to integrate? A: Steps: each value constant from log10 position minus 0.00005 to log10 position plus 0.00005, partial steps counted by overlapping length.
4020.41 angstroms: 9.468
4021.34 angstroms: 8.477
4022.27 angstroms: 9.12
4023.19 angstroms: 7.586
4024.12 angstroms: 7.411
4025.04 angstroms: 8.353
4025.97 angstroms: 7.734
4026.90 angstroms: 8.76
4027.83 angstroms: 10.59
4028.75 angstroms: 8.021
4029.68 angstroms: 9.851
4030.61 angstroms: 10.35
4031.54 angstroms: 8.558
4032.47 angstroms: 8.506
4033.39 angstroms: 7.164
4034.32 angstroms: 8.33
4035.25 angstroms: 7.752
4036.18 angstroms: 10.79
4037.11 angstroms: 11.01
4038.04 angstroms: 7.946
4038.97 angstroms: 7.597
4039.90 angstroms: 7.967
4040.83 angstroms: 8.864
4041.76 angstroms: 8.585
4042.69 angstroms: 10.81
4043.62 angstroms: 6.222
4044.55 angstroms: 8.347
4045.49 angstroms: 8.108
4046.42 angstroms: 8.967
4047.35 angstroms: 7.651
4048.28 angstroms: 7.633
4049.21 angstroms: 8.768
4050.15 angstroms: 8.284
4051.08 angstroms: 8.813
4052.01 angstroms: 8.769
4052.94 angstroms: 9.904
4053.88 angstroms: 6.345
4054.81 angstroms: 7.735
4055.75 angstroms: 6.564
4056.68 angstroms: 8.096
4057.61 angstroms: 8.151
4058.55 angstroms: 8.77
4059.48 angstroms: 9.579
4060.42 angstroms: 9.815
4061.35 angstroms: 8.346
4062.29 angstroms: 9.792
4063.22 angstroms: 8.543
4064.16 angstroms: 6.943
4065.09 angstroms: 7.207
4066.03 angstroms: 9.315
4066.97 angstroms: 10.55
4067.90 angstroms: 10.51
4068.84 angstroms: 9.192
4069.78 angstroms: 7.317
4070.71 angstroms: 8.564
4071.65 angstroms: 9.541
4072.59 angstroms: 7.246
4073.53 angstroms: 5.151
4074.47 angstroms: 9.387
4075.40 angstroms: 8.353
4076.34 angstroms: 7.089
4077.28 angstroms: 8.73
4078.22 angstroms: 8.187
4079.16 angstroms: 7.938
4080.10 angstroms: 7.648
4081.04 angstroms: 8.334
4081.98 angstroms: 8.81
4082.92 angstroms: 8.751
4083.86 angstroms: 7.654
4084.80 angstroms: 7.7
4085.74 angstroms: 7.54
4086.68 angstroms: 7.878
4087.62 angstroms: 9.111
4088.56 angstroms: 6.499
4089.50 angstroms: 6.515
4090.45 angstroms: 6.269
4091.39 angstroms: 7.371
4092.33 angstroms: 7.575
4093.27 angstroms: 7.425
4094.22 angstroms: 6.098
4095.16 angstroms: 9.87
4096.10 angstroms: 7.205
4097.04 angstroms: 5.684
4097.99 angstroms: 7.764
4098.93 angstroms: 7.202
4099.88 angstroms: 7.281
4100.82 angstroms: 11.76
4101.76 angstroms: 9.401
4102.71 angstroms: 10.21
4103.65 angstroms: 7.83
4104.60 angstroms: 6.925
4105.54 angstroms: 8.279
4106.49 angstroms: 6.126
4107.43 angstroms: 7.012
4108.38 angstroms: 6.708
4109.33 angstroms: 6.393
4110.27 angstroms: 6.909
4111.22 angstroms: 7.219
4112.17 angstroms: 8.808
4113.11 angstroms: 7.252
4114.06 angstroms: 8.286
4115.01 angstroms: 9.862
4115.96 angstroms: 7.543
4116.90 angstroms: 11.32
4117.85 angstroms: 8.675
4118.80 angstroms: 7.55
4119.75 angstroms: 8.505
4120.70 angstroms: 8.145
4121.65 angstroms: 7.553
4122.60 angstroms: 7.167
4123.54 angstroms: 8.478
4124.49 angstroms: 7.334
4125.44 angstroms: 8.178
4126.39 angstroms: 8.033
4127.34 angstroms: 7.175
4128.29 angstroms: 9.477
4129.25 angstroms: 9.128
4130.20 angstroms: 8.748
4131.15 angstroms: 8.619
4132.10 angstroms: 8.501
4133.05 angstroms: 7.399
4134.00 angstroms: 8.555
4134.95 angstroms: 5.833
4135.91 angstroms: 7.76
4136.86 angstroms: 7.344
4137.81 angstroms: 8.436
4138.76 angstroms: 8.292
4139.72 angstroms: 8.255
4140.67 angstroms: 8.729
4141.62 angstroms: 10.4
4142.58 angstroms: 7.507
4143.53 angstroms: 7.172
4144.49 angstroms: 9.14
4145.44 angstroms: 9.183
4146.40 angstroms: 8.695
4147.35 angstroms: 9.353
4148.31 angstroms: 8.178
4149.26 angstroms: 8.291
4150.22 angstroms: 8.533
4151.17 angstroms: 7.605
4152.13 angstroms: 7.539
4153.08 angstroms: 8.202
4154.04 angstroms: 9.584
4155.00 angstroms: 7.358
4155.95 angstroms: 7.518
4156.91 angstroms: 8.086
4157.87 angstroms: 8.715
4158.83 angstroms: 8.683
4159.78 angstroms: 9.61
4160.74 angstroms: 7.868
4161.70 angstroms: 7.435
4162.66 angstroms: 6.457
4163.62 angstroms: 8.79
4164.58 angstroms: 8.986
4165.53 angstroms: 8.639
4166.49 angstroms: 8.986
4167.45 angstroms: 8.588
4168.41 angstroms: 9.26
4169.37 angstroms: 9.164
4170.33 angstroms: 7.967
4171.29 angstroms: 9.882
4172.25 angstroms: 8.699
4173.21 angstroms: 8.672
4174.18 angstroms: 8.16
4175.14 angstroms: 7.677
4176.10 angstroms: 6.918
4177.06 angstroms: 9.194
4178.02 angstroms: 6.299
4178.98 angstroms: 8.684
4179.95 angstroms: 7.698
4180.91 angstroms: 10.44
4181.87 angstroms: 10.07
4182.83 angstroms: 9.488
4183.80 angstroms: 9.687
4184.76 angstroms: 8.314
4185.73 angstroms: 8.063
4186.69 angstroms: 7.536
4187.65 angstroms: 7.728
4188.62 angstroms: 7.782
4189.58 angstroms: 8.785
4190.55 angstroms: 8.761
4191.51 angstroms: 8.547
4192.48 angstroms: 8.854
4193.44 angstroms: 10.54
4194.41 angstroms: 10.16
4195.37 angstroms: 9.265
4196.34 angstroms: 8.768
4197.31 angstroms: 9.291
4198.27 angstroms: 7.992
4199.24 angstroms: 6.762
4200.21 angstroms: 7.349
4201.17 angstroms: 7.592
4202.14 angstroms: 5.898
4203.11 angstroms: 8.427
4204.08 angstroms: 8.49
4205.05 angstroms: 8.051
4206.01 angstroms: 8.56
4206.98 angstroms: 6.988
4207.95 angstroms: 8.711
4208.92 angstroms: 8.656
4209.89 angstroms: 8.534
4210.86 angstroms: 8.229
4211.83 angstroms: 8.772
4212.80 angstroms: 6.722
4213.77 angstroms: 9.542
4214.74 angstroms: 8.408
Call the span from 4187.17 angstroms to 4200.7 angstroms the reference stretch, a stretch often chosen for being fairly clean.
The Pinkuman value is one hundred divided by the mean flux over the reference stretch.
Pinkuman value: 11.6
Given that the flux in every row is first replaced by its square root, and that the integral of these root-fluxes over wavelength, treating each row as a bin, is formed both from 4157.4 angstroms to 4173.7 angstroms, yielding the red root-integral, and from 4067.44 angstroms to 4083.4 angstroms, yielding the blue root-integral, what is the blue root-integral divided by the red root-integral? 0.958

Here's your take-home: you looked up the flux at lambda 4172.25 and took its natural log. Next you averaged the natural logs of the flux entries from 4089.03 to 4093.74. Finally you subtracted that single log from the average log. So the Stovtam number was -0.22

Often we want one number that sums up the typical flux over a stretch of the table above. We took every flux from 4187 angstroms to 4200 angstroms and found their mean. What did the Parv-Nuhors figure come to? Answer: 8.7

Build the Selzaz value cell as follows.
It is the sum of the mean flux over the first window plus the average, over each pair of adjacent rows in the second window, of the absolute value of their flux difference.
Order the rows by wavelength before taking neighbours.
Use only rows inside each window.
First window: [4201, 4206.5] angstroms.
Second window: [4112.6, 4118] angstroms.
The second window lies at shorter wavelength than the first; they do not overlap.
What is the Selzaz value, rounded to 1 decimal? 10.1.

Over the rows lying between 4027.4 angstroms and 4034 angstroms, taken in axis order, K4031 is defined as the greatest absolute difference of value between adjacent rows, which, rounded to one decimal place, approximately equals 2.6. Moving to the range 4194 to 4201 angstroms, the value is 1.3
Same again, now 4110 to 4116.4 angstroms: 2.3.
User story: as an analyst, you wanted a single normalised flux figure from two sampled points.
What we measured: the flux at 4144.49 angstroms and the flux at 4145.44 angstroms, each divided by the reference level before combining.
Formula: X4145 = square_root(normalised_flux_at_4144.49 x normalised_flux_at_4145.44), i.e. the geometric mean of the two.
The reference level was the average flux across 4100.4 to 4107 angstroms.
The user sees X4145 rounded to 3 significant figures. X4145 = 1.06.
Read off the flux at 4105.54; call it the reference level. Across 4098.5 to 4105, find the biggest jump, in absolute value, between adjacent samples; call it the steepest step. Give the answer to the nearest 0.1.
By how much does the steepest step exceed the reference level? -3.8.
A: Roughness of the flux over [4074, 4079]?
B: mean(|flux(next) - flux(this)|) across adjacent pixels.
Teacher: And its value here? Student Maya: 1.12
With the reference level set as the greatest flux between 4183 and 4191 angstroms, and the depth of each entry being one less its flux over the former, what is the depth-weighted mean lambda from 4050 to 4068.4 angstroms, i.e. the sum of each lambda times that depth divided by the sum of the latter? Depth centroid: 4057.1 angstroms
